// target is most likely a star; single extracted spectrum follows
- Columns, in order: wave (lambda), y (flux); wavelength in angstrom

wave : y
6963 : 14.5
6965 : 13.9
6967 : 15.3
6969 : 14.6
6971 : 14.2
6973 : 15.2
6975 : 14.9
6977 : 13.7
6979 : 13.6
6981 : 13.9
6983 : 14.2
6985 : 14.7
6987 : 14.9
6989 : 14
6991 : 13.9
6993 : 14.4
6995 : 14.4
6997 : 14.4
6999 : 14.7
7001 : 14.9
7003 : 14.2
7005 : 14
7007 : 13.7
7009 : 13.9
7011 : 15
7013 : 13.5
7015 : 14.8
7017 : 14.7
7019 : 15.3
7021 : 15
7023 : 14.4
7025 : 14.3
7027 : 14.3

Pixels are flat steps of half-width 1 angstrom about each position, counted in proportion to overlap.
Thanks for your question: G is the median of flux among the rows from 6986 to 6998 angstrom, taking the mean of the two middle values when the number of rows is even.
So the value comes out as 14.40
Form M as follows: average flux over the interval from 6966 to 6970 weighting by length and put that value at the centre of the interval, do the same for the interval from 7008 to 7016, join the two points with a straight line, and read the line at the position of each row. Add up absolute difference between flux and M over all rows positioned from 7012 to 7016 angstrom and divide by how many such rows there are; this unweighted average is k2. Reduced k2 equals 0.66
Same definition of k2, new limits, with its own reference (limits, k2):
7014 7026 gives 0.57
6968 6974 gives 0.45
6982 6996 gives 0.35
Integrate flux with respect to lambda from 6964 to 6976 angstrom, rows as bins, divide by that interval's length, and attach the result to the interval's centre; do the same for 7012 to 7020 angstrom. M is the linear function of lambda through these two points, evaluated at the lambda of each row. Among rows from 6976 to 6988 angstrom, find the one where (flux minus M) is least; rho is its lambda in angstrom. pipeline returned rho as 6979 angstrom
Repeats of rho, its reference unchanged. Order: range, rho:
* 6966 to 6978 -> 6977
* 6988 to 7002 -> 6991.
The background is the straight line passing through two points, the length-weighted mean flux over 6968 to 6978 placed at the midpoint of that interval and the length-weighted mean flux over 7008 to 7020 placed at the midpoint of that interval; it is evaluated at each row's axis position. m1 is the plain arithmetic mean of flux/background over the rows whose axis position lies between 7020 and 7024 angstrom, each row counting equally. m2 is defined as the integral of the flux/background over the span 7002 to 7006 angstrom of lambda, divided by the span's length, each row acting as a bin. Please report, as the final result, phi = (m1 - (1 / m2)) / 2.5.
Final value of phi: -0.008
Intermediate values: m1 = 1.01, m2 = 0.970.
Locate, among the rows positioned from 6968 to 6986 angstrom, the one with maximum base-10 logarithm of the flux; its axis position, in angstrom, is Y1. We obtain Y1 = 6973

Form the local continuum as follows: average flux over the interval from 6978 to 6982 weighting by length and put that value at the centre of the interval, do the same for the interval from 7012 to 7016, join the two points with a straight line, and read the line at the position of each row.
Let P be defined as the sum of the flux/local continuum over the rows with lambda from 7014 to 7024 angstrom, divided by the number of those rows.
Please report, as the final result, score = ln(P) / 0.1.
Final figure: 0.43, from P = 1.04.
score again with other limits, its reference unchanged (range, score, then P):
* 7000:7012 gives 0.16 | 1.02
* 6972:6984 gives 0.38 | 1.04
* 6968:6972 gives 0.55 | 1.06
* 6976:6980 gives -0.06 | 0.99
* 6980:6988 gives 0.44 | 1.05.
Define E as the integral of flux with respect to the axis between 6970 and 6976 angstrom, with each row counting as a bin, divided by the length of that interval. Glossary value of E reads 14.8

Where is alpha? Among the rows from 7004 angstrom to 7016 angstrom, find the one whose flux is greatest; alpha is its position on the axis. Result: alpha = 7011 angstrom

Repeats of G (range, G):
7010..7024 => 14.80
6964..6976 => 14.75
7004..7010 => 13.90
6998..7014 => 14.10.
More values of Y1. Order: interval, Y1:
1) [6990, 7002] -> 7001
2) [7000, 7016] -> 7011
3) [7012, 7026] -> 7019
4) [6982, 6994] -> 6987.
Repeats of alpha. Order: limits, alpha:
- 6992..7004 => 7001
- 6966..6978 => 6967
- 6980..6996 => 6987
